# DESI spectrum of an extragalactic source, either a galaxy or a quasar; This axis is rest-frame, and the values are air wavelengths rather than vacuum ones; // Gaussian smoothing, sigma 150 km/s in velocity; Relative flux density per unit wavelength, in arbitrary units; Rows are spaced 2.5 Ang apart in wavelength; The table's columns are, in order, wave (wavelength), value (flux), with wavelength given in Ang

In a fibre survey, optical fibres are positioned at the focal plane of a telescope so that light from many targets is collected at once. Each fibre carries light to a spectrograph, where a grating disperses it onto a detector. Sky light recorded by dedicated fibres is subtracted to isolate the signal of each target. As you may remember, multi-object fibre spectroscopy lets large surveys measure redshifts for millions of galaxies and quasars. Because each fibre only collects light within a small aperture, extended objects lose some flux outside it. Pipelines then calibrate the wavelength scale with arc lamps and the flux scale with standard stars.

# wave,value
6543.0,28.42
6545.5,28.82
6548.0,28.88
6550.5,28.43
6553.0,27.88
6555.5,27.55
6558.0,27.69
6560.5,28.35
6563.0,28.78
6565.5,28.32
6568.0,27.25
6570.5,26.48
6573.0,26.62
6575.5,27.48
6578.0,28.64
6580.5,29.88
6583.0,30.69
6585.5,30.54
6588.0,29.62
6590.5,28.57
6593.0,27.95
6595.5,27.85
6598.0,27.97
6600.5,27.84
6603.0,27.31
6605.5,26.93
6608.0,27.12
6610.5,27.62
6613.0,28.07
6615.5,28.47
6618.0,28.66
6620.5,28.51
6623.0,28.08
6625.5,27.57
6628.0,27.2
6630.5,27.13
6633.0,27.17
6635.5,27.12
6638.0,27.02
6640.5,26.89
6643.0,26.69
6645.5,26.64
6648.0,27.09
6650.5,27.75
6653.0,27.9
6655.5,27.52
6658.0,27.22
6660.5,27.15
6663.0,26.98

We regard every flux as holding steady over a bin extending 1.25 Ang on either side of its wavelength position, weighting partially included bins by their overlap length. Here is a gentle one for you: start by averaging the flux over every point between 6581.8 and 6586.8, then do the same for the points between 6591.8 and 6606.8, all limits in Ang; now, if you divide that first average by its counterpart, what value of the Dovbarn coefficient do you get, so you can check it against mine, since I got 1.11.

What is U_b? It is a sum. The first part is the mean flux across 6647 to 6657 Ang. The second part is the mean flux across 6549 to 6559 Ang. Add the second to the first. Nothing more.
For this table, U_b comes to 55.5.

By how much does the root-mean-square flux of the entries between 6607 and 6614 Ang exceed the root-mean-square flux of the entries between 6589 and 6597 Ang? -0.5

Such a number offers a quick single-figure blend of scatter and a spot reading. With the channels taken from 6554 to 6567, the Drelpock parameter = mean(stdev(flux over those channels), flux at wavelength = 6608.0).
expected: 13.8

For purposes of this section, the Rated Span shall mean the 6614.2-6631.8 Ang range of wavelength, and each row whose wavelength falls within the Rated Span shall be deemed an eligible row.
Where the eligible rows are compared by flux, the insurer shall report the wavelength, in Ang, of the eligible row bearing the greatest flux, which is 6618.0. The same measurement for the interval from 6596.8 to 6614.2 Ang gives 6613.0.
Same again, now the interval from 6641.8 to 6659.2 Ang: 6653.0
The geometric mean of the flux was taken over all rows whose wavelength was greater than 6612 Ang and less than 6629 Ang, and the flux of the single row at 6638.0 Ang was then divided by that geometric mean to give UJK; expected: 0.96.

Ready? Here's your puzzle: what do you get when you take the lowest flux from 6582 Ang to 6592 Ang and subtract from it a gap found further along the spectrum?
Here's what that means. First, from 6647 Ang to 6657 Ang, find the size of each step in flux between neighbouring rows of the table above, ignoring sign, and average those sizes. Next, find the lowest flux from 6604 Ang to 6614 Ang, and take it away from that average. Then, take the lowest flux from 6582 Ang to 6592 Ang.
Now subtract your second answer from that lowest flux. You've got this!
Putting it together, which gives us 55.1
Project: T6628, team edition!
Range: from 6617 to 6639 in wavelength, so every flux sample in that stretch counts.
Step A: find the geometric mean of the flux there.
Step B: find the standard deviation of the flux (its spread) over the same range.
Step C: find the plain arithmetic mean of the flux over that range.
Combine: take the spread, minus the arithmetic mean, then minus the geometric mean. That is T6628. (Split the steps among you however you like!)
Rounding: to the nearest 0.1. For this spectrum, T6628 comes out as -54.6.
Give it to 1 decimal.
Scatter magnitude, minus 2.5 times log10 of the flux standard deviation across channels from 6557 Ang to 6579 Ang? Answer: 0.2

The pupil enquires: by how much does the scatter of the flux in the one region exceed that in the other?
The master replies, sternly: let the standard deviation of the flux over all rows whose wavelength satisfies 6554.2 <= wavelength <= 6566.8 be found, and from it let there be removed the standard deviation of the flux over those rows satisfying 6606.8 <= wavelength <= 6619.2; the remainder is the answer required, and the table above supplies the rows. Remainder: -0.1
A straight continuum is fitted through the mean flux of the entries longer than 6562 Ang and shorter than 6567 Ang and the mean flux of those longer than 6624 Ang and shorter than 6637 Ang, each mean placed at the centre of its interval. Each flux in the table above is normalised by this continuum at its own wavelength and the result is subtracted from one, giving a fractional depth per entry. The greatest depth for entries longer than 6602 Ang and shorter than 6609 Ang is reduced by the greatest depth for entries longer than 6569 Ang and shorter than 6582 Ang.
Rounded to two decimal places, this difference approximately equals -0.04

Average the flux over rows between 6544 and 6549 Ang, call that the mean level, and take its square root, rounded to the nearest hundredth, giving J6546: 5.37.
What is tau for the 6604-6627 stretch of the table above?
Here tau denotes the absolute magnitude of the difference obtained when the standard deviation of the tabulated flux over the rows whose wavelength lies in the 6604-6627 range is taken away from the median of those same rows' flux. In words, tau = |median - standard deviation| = 27.5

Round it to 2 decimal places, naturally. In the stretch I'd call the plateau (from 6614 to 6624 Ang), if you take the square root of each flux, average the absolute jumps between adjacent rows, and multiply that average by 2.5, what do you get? 0.06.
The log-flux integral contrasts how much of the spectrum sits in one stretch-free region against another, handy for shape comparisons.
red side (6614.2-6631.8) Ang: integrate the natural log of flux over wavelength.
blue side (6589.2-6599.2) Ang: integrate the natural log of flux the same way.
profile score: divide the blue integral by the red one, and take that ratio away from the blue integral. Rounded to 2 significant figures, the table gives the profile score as 33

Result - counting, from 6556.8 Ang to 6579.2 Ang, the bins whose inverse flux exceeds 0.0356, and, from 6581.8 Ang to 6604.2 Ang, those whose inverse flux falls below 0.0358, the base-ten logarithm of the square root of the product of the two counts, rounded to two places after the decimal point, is 0.74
